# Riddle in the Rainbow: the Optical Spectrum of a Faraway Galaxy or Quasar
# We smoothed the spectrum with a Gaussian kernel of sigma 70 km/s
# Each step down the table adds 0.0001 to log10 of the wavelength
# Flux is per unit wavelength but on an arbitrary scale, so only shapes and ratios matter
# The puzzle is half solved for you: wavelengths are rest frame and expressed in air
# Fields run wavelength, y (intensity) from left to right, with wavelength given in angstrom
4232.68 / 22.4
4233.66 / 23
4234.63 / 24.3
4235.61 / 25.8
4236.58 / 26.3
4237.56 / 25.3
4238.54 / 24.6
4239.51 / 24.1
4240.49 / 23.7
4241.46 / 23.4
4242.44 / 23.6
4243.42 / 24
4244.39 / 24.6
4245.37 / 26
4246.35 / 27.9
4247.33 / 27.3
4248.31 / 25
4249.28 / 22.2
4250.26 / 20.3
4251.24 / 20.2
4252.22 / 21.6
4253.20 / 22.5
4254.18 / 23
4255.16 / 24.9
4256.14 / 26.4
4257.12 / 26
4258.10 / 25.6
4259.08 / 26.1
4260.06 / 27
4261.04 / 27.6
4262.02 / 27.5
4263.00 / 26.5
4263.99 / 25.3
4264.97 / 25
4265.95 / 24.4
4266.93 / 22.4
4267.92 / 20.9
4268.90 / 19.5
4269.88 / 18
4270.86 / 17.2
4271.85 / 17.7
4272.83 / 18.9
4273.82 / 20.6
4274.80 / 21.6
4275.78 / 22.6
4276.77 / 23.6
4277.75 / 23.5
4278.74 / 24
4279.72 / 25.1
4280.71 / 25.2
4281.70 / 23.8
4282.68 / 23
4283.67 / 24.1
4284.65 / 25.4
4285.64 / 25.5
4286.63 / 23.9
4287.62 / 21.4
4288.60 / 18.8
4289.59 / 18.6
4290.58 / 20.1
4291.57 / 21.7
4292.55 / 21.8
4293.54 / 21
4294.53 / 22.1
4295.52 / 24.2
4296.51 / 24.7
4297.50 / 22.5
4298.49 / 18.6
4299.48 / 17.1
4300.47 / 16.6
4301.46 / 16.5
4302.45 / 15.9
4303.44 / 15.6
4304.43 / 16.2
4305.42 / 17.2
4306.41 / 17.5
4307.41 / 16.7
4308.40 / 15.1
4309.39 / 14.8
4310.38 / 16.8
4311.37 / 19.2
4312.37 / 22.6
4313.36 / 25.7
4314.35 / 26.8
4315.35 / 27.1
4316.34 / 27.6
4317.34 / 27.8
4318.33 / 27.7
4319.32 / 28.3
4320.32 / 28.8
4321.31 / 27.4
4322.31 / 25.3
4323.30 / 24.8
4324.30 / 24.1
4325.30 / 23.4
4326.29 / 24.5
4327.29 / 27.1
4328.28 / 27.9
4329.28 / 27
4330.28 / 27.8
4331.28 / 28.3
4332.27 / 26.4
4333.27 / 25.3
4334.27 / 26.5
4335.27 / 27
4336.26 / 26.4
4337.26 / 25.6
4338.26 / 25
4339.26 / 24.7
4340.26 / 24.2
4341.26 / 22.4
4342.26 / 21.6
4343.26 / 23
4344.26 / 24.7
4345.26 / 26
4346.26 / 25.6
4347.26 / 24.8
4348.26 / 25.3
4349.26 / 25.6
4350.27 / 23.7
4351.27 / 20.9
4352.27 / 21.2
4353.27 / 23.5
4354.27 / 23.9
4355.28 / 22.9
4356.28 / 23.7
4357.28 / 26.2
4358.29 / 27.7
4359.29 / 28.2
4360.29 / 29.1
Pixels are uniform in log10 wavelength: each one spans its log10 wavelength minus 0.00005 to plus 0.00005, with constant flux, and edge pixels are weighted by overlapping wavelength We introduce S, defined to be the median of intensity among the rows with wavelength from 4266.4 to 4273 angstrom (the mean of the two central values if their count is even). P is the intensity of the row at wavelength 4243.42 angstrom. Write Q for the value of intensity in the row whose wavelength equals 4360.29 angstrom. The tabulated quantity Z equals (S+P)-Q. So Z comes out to 14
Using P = 24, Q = 29.1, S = 19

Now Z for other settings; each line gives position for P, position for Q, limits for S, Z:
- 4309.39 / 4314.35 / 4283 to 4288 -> 12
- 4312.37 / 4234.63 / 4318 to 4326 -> 25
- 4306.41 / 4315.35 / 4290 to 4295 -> 12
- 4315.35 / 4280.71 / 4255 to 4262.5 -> 28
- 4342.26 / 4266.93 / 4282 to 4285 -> 23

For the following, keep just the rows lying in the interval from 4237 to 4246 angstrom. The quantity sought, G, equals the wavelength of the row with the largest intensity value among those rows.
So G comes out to 4245.37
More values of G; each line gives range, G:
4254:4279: 4261.04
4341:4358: 4357.28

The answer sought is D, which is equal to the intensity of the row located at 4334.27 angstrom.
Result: 26.5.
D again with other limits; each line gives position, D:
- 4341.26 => 22.4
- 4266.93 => 22.4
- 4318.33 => 27.7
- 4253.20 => 22.5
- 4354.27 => 23.9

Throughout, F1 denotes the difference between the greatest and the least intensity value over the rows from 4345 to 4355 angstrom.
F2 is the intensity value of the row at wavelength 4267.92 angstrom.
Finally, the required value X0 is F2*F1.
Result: 107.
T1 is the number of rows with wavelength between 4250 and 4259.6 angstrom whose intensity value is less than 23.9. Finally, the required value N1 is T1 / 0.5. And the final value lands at 10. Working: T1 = 5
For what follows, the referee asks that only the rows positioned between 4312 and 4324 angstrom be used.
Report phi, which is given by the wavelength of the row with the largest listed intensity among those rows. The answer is 4320.32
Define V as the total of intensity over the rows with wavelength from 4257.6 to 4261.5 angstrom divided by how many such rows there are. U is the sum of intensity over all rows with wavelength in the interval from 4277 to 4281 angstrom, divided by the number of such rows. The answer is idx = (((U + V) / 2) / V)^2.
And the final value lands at 0.9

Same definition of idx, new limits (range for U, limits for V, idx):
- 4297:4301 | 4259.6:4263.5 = 0.7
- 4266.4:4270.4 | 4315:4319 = 0.8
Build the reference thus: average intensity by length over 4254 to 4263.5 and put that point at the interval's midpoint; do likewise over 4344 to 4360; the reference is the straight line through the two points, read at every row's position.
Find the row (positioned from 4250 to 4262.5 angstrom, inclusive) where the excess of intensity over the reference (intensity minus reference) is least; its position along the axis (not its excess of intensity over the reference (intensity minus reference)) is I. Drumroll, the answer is 4251.24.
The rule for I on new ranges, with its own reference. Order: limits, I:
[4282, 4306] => 4303.44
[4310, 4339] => 4310.38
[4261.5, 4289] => 4270.86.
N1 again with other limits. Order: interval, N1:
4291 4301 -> 16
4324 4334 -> 2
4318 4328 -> 2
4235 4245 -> 6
